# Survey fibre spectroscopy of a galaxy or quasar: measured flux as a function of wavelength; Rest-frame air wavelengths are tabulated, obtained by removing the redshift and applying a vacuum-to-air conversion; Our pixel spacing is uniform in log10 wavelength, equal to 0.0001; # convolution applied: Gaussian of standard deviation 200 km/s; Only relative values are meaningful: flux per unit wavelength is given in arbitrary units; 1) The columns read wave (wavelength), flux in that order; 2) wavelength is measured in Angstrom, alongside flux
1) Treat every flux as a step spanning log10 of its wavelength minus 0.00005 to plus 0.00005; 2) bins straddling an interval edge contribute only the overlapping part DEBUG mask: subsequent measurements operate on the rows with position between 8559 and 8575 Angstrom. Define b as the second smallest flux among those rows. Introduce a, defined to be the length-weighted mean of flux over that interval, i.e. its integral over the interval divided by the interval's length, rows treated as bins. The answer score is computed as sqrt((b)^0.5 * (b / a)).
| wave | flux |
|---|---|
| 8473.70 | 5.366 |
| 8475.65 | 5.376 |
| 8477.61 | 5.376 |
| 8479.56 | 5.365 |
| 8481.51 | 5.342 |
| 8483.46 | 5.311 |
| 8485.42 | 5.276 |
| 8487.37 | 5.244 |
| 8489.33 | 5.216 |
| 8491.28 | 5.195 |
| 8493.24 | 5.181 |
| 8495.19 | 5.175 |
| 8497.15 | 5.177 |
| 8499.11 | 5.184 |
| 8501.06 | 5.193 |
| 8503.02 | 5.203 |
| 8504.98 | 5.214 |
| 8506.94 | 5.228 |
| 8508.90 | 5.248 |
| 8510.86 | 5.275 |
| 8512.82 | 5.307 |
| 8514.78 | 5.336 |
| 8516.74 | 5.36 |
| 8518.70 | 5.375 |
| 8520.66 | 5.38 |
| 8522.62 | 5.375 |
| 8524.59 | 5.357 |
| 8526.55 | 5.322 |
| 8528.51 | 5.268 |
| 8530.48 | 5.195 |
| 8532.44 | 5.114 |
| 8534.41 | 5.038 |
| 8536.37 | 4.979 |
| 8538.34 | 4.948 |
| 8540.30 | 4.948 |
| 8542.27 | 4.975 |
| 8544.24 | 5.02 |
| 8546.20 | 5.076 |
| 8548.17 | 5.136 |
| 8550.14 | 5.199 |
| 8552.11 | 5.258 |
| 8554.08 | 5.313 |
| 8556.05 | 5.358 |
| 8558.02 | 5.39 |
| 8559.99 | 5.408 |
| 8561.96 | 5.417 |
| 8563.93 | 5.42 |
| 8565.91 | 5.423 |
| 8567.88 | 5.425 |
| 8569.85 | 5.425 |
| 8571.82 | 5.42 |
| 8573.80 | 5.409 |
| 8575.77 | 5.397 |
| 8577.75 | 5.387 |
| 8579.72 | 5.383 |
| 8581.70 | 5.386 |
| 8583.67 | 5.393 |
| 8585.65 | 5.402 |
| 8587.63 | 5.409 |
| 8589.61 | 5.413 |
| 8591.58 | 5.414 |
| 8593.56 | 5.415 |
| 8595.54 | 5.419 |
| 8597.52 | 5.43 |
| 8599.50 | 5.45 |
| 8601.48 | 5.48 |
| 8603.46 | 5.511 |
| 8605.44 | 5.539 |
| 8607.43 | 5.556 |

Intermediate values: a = 5.42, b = 5.409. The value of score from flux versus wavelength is 1.52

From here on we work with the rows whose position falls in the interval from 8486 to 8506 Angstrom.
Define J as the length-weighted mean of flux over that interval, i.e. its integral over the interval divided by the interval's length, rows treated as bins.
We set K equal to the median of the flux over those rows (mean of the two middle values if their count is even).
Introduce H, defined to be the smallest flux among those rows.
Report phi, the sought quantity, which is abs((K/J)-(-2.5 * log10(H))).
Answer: 2.78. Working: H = 5.175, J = 5.20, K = 5.19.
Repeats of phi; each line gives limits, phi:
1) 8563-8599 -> 2.83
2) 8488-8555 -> 2.74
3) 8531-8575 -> 2.75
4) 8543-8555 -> 2.75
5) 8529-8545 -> 2.73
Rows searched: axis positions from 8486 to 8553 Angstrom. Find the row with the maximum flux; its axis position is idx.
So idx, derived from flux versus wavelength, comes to 8520.66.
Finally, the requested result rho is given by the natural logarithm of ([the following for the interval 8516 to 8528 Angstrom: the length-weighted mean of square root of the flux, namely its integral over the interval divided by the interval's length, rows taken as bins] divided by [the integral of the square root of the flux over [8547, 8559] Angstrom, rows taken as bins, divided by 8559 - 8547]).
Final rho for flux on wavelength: 0.009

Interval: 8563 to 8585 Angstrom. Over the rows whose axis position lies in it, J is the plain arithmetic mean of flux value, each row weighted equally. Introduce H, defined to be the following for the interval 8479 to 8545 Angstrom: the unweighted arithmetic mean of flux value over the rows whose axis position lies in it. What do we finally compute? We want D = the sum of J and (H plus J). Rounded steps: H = 5.22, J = 5.41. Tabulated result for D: 16.03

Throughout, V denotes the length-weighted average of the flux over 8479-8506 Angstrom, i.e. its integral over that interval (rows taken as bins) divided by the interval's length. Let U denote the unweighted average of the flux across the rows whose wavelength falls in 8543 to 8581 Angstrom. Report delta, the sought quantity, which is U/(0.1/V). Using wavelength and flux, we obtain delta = 279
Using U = 5.33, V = 5.23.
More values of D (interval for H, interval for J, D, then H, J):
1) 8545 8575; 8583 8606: 16.22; 5.34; 5.44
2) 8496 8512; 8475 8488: 15.87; 5.22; 5.33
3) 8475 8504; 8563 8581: 16.07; 5.25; 5.41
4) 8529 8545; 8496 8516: 15.50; 5.03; 5.24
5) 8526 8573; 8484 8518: 15.70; 5.23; 5.24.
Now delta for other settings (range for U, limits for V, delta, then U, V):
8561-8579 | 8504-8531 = 287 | 5.41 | 5.30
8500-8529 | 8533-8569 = 276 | 5.30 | 5.21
